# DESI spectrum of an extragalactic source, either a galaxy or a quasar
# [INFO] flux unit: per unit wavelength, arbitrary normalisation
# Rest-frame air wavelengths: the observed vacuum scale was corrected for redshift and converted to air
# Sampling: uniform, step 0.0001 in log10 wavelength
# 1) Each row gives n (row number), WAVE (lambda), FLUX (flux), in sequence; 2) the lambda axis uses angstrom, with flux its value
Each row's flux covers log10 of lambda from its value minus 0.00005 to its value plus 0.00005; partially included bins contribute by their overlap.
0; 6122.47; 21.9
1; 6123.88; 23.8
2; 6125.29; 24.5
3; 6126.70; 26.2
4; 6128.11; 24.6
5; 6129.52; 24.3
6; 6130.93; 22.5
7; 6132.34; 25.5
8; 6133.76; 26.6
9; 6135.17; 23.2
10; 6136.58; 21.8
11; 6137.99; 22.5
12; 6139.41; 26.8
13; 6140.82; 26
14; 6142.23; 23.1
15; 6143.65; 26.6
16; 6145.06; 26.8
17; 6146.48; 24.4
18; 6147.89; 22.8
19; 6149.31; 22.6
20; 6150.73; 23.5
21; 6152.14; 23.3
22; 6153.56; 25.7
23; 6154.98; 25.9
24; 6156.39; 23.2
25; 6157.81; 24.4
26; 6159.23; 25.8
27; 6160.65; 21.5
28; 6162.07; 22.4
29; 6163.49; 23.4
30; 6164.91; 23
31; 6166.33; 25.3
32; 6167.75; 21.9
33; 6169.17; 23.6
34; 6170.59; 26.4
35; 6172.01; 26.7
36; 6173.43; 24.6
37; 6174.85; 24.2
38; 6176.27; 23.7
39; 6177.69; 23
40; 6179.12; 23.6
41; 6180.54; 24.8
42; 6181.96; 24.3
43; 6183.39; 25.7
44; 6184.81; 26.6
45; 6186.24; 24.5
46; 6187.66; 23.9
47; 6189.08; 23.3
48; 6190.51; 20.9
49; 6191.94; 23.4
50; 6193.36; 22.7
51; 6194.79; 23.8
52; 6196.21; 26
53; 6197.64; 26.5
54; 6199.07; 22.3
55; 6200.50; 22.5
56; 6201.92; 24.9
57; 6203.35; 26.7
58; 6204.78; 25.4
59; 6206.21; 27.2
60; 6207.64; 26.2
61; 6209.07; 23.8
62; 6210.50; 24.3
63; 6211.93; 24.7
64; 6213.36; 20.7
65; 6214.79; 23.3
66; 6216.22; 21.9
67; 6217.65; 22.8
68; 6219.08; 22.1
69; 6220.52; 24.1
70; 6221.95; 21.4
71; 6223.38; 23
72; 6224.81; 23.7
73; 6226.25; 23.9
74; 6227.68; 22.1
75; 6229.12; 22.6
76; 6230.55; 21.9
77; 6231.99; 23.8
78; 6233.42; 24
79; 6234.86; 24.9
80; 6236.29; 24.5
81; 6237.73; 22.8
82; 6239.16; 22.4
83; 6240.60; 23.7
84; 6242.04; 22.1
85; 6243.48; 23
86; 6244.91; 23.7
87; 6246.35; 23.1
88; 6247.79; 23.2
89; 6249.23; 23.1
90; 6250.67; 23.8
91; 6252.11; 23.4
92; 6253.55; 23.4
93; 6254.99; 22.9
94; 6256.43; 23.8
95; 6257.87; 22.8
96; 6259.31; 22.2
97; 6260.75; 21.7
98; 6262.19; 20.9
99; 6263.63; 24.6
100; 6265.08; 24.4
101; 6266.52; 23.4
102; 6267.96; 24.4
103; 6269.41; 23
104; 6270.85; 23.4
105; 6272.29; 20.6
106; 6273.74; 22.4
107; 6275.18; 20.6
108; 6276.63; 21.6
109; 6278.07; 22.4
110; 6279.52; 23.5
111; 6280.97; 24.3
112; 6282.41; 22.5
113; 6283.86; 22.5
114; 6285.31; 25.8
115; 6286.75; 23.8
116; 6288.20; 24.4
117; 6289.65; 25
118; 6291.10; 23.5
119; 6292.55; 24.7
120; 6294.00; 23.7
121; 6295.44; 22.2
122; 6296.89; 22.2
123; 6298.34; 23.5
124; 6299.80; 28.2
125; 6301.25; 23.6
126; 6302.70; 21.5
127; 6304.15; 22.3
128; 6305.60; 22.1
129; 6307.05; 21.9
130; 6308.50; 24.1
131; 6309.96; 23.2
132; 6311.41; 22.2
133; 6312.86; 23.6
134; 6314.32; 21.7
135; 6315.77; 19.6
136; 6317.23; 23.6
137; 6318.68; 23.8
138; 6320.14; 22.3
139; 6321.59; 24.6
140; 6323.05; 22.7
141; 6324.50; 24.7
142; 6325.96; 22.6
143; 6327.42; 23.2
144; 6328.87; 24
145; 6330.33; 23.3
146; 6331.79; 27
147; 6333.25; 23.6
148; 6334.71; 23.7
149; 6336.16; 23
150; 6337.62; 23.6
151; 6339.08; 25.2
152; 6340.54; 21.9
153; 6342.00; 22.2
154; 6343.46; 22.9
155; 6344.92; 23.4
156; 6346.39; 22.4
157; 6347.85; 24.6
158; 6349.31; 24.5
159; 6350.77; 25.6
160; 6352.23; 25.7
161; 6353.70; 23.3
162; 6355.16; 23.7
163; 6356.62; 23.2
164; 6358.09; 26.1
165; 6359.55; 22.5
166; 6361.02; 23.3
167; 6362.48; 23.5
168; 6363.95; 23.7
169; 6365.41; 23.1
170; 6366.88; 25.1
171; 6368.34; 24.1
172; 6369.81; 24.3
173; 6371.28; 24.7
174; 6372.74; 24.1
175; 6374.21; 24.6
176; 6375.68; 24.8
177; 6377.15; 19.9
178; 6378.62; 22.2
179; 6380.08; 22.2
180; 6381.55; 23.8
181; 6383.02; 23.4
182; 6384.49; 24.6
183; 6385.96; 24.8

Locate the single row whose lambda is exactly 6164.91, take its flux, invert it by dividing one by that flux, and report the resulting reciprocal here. 0.0435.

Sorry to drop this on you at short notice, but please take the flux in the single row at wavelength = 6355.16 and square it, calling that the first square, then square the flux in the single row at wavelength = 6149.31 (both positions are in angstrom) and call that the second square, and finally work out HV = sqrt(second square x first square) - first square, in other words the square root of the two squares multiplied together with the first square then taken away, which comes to -26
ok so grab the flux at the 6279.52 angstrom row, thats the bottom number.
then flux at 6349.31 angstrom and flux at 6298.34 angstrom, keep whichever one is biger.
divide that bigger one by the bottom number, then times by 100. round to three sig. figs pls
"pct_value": 104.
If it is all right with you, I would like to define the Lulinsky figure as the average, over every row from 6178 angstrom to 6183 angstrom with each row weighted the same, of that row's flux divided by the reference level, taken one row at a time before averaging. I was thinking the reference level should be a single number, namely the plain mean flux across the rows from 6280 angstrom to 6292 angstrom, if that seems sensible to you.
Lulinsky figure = 1.01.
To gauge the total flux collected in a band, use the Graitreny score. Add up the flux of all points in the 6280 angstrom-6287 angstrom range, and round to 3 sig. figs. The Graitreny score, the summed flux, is 119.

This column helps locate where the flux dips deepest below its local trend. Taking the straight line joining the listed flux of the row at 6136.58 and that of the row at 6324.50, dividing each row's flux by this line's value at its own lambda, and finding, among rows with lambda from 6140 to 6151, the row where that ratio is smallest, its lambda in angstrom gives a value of 6149.31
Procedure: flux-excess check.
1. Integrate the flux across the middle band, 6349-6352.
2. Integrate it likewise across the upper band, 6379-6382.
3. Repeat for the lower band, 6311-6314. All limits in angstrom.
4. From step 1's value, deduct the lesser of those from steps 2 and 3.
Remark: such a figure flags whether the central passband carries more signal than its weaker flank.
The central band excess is 7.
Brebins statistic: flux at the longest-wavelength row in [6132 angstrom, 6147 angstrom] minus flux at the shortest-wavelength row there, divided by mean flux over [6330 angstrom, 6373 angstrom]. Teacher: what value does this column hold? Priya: -0.05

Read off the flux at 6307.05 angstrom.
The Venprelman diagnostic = 21.9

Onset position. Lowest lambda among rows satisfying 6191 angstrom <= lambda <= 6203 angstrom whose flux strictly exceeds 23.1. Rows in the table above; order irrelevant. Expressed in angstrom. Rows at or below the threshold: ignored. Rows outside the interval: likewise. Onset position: 6191.94 angstrom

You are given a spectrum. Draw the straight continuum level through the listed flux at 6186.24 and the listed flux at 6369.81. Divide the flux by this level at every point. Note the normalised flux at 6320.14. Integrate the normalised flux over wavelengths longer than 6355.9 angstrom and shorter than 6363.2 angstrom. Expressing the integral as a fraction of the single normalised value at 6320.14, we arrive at 7.8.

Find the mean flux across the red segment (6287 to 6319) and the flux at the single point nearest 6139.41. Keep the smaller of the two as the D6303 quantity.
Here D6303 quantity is 23.2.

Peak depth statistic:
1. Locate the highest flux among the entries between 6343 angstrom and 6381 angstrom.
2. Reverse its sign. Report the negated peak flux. -26.1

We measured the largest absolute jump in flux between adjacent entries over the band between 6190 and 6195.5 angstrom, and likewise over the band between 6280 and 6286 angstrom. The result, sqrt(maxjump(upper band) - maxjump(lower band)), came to 0.9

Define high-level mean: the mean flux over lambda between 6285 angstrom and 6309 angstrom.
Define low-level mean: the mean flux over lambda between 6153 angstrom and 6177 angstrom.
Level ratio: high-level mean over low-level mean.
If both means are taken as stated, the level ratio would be 0.98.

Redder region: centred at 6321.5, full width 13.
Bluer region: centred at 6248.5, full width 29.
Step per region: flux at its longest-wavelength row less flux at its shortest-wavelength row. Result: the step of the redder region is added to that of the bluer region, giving -0.4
